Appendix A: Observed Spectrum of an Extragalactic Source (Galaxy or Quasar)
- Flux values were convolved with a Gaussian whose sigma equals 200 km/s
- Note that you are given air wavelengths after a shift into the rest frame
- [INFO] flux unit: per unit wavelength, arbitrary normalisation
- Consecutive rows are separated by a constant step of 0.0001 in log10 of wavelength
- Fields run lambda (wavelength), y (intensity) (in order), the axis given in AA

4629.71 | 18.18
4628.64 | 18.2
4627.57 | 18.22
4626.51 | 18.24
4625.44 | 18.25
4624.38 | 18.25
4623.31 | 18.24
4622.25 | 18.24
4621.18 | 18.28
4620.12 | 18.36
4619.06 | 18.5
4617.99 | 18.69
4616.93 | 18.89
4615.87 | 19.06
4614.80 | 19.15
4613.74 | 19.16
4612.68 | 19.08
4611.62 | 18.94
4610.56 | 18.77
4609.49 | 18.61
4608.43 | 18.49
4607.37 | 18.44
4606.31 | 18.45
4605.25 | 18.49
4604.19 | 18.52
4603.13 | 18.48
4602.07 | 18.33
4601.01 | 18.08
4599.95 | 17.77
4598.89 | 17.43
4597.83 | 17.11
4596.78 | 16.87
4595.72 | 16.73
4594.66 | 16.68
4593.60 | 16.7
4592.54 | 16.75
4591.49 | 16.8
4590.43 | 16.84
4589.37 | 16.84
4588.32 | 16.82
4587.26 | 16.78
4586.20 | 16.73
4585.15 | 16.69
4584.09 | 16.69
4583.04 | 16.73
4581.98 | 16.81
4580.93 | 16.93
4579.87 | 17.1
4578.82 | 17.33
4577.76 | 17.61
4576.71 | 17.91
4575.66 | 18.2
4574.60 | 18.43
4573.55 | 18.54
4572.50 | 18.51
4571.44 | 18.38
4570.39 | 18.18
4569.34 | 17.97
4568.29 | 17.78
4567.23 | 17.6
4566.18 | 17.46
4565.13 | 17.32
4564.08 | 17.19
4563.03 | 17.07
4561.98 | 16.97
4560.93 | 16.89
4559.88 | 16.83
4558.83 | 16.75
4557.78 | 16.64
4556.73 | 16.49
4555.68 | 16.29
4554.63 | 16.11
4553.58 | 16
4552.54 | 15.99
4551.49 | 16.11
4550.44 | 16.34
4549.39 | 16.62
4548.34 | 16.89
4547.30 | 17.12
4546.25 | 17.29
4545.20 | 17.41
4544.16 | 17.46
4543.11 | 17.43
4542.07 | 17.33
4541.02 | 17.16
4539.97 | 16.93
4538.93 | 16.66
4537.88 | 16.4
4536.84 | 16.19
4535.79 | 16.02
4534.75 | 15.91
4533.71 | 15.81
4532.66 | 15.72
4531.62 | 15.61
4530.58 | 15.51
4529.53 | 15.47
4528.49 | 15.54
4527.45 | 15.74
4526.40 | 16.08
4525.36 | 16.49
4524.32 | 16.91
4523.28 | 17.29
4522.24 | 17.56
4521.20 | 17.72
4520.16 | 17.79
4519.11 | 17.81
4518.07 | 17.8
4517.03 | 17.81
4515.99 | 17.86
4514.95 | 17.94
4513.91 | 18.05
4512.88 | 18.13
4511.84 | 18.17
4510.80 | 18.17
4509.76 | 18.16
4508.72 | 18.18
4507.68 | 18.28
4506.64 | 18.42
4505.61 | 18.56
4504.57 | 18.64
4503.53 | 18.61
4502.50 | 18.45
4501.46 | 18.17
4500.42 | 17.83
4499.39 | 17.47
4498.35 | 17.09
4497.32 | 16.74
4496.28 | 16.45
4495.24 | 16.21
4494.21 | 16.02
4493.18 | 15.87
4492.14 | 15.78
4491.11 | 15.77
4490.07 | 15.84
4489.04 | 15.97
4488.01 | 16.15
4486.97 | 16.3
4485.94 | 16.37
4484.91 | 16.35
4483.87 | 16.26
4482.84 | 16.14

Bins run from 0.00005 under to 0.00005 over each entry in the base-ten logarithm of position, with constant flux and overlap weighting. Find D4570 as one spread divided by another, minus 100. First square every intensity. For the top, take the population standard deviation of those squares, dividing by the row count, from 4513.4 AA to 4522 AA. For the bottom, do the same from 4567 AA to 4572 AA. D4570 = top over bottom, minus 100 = -99.7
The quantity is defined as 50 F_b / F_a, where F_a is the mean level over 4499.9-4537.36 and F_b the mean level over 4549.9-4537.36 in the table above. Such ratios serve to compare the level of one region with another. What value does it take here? 49.3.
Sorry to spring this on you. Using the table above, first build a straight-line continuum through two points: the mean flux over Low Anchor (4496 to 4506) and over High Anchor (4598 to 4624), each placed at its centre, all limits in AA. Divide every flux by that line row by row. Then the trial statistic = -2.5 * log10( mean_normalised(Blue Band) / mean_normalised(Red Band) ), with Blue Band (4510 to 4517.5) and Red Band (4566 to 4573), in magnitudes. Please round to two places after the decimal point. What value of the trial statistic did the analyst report -0.02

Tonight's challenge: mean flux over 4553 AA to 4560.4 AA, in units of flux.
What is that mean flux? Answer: 16.4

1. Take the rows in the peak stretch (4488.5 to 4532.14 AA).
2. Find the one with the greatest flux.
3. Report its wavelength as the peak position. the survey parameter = 4504.57 AA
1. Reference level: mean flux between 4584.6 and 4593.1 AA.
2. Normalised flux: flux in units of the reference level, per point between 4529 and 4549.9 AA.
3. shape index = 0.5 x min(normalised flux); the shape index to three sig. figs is 0.461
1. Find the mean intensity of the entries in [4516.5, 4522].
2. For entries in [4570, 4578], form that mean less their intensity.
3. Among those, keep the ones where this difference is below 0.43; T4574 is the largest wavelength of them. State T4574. 4577.76 AA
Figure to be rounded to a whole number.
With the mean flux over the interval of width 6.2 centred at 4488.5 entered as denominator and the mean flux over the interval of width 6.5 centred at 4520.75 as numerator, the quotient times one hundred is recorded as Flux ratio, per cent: 110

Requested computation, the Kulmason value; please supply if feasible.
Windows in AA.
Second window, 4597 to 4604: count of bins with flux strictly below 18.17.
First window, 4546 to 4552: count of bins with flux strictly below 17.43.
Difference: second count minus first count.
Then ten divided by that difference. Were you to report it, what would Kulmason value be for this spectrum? -5.00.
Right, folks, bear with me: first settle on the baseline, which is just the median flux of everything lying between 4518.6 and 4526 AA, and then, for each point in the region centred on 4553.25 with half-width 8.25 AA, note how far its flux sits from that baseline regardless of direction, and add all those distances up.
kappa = 15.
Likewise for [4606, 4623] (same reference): 18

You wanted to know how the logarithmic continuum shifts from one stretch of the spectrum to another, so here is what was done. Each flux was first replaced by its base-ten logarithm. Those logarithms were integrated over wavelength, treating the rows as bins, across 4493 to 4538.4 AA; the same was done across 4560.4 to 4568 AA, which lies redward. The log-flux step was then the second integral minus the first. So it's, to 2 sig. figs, -47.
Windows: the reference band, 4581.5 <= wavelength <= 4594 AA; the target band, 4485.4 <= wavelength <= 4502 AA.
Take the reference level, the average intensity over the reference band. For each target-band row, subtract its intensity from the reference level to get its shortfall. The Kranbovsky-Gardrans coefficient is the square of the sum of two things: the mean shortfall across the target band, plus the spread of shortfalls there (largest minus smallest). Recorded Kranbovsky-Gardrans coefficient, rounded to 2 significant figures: 7.1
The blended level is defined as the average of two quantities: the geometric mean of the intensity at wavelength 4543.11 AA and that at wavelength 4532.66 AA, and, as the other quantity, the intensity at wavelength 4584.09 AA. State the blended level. 16.6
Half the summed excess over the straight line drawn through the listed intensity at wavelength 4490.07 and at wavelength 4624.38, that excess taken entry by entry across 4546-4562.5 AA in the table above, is -3.2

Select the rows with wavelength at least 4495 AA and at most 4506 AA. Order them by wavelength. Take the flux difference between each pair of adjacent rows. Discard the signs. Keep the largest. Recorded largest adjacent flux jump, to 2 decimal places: 0.38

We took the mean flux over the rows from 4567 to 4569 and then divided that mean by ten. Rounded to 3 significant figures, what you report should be 1.77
